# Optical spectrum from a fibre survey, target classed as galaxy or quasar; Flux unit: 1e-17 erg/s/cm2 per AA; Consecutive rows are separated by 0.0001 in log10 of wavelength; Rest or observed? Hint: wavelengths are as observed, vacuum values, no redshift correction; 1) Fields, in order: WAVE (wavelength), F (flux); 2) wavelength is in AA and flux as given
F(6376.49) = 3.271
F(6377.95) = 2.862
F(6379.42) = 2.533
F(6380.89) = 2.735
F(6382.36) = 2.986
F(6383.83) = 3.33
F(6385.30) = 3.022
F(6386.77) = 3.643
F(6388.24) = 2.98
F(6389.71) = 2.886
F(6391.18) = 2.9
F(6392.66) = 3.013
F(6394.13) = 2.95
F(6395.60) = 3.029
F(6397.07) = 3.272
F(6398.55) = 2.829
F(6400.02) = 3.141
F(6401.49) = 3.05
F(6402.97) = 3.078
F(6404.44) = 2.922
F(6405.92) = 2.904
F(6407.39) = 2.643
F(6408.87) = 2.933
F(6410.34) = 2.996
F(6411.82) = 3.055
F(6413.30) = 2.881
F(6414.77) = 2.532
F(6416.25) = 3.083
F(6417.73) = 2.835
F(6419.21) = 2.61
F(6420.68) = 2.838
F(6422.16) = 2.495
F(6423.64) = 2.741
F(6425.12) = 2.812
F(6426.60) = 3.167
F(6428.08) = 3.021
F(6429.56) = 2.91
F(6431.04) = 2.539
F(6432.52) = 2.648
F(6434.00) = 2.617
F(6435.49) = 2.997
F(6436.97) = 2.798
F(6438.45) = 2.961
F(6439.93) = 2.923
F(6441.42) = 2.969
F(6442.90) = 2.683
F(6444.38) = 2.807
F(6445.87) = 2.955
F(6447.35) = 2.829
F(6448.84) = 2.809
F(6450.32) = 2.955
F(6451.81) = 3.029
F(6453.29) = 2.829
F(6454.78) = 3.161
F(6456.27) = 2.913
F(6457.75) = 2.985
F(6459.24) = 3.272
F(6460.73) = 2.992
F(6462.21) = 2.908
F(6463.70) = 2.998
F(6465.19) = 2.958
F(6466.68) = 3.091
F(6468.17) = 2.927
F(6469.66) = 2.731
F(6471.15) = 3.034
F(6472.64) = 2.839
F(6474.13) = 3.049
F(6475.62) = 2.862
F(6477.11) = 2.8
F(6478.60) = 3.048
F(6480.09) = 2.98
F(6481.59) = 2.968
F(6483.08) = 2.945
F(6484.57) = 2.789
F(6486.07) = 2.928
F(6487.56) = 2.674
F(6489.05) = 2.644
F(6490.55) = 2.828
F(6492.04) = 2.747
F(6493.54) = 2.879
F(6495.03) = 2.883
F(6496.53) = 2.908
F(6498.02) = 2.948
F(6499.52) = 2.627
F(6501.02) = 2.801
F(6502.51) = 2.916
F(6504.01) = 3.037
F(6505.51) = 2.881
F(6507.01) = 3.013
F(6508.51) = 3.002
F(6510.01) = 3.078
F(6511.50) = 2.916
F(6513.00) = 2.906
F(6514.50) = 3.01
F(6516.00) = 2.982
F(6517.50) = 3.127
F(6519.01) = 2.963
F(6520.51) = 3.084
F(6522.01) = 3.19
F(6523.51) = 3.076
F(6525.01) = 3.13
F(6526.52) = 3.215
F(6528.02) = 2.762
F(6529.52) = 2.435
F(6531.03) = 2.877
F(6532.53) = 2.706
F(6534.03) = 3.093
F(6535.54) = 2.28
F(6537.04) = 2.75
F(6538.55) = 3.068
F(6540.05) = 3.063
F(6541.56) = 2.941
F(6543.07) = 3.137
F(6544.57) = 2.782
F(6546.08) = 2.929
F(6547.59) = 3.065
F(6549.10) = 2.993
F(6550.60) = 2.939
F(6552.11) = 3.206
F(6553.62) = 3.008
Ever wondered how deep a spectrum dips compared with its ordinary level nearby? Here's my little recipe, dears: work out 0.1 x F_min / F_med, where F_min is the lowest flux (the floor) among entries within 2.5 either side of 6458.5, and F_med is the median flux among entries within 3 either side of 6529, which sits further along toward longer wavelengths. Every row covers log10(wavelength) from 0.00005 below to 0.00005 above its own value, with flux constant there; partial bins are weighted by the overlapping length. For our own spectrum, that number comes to 0.103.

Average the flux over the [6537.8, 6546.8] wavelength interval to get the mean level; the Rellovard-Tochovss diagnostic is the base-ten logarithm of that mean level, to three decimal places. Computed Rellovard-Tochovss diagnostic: 0.475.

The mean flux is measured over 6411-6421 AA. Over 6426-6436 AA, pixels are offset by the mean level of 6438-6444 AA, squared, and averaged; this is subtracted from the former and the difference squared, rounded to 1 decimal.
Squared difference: 7.7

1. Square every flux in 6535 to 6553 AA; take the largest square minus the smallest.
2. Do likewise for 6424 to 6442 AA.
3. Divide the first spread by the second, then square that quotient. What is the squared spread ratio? 2.0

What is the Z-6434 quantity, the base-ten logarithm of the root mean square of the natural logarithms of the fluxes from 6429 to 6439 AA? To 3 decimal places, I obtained 0.010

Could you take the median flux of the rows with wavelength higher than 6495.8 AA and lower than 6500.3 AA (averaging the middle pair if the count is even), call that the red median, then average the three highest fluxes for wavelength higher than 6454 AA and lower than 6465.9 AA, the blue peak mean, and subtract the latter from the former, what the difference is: -0.24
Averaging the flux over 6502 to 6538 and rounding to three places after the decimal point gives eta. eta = 2.935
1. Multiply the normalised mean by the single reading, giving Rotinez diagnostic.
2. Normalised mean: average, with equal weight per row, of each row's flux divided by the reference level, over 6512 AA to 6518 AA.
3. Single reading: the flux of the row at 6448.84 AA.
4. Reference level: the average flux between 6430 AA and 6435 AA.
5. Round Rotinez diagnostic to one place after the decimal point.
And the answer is 3.2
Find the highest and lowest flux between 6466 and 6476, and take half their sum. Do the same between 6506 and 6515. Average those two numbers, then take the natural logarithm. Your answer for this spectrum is 1.08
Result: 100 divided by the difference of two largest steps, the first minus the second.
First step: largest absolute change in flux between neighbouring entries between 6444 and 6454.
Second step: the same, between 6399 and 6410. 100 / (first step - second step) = -1111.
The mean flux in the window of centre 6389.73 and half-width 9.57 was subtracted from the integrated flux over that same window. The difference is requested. 55.2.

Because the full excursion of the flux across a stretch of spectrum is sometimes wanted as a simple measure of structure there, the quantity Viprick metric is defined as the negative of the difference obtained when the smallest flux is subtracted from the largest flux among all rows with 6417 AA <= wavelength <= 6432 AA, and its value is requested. -0.67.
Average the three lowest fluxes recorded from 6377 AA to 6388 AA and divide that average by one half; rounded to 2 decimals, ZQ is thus 5.42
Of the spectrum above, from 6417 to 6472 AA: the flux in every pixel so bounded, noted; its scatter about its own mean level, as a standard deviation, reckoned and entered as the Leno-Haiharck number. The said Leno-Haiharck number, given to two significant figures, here 0.17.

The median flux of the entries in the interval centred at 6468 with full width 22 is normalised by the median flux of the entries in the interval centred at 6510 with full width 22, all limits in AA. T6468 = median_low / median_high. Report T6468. 1.00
